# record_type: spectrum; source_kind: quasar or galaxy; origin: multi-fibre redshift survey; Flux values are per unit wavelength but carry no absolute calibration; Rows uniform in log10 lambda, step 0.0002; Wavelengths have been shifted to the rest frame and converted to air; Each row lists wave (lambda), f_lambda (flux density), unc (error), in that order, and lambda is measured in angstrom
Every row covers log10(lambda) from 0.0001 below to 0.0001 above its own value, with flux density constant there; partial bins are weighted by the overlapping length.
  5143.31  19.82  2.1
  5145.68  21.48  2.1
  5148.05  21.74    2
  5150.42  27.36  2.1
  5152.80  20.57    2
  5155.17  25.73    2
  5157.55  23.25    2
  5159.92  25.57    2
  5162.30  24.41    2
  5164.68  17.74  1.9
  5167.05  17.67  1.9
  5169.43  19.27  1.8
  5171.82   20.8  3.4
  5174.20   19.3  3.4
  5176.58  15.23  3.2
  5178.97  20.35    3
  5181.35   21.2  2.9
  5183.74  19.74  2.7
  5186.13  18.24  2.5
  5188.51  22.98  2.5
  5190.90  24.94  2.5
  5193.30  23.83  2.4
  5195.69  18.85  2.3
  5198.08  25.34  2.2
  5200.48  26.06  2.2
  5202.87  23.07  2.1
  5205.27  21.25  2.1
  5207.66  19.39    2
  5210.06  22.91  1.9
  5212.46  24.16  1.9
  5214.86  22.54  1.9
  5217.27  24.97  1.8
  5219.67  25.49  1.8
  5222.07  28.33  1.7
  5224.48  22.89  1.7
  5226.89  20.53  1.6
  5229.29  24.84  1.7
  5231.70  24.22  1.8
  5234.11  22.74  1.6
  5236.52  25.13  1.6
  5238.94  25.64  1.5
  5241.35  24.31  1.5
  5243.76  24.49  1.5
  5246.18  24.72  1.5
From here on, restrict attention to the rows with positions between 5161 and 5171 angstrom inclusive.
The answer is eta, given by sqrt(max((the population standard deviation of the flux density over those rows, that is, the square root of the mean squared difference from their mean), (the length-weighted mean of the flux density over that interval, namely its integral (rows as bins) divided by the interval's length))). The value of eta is 4.5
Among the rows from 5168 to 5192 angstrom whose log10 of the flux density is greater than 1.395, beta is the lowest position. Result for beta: 5190.90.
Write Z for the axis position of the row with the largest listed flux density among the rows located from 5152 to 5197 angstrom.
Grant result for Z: 5155.17 angstrom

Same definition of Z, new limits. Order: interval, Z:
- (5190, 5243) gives 5222.07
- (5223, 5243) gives 5238.94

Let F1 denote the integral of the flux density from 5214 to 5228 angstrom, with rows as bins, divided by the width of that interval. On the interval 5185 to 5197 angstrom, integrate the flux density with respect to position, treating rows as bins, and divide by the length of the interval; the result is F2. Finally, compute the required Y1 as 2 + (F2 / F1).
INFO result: 2.90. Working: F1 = 24.2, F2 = 22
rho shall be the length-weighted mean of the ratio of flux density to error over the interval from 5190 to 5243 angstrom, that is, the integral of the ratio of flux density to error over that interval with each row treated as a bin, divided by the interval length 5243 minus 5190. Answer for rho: 12.8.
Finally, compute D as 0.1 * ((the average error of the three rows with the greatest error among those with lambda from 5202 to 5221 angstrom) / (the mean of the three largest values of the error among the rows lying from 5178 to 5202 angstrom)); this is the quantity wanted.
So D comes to 0.072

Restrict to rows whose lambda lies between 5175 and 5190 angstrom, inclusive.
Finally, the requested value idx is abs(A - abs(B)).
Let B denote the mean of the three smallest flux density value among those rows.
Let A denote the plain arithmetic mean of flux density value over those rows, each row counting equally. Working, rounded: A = 19.6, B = 17.7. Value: 1.9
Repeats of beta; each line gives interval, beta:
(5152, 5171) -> 5155.17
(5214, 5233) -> 5217.27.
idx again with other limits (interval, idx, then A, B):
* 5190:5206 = 2.3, 23.3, 21.1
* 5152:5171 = 3.5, 21.8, 18.2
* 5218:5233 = 1.8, 24.4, 22.5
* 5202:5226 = 2.4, 23.5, 21.1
